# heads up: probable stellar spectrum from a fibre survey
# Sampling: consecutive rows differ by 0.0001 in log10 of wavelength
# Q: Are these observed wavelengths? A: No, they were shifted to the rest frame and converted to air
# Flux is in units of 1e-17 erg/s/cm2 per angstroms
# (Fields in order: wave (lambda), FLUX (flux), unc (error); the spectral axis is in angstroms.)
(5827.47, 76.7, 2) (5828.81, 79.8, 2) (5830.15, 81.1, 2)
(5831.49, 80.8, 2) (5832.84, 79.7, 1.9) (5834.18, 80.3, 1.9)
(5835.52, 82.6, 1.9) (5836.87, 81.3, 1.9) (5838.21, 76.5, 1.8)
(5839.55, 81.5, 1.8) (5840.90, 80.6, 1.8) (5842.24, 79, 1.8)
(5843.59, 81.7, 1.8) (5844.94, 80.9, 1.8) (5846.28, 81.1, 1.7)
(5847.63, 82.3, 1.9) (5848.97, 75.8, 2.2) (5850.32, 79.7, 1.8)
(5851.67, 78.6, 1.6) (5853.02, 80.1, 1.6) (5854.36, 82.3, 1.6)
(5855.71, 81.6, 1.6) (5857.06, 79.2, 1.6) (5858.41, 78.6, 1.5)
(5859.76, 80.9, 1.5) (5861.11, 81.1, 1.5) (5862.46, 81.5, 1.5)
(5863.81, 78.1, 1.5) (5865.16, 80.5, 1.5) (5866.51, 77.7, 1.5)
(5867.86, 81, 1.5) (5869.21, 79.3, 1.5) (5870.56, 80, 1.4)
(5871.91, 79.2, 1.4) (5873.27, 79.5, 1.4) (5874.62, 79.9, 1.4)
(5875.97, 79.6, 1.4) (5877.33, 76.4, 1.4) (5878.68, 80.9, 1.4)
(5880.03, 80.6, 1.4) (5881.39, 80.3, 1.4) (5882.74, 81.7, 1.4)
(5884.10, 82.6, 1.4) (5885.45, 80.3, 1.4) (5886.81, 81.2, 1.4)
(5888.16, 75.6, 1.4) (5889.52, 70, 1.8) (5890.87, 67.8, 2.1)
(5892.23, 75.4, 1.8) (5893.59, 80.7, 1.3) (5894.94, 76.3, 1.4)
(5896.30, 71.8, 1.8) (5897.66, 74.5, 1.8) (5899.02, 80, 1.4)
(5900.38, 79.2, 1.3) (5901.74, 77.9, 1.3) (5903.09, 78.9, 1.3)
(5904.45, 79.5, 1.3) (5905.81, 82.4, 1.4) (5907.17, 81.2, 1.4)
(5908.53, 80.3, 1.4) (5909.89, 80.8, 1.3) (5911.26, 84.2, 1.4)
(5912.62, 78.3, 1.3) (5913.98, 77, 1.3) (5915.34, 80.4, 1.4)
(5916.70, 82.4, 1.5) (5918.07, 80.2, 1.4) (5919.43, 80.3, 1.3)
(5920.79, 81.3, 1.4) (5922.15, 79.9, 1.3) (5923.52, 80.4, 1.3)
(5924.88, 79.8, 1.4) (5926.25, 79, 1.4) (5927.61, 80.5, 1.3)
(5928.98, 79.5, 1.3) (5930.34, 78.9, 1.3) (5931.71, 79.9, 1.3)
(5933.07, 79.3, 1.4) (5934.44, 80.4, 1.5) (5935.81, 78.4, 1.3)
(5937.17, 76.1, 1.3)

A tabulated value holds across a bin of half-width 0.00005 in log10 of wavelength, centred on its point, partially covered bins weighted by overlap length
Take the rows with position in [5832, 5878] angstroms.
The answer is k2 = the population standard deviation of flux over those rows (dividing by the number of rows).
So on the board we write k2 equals 1.7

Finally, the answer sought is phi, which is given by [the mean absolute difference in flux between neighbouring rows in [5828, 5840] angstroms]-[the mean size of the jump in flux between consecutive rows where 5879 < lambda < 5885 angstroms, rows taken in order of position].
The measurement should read 1.2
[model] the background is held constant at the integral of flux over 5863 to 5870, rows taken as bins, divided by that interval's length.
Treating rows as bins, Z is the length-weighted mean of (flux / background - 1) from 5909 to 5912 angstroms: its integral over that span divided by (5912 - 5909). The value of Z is 0.036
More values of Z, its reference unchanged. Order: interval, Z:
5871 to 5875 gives 0.001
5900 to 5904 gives -0.010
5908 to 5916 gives 0.009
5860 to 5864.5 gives 0.011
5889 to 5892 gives -0.121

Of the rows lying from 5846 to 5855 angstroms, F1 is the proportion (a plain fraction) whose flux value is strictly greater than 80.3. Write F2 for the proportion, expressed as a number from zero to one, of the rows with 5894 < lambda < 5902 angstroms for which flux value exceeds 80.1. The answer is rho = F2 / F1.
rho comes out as 0.00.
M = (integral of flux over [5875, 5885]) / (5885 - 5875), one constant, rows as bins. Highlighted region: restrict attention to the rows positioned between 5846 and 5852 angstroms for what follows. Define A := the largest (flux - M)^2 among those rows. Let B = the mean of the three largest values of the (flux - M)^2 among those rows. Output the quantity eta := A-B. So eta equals 11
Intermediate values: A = 20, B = 9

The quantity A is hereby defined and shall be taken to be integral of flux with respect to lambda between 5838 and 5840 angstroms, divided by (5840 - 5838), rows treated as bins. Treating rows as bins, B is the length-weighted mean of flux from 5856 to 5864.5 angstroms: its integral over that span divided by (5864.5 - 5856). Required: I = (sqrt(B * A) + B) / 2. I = 79.8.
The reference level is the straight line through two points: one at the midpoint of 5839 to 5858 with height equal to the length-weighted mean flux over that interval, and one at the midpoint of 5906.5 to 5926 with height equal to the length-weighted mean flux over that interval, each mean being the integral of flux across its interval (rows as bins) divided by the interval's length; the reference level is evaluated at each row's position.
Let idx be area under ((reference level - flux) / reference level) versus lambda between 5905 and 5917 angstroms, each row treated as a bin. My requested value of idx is -0.05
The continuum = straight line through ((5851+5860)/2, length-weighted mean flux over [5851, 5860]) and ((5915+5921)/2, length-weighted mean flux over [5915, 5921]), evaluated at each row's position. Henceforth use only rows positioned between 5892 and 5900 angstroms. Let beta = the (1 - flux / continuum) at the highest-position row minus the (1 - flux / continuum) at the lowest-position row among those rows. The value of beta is -0.06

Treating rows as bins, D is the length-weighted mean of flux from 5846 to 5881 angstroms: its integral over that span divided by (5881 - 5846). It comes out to 79.8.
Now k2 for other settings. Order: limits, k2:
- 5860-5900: 3.6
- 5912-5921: 1.7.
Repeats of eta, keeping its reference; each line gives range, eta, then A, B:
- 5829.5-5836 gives 3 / 5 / 2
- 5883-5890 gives 62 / 106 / 44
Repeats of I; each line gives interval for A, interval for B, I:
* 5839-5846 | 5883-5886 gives 81.3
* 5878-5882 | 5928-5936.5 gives 79.7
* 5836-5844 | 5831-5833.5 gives 80.0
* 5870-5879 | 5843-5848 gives 80.9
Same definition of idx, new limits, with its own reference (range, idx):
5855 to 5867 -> 0.05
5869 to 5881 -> 0.12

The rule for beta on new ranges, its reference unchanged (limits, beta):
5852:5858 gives 0.01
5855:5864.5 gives 0.04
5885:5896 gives 0.05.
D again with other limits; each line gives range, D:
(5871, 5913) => 78.6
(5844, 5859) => 80.1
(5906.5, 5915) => 80.3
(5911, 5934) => 80.0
